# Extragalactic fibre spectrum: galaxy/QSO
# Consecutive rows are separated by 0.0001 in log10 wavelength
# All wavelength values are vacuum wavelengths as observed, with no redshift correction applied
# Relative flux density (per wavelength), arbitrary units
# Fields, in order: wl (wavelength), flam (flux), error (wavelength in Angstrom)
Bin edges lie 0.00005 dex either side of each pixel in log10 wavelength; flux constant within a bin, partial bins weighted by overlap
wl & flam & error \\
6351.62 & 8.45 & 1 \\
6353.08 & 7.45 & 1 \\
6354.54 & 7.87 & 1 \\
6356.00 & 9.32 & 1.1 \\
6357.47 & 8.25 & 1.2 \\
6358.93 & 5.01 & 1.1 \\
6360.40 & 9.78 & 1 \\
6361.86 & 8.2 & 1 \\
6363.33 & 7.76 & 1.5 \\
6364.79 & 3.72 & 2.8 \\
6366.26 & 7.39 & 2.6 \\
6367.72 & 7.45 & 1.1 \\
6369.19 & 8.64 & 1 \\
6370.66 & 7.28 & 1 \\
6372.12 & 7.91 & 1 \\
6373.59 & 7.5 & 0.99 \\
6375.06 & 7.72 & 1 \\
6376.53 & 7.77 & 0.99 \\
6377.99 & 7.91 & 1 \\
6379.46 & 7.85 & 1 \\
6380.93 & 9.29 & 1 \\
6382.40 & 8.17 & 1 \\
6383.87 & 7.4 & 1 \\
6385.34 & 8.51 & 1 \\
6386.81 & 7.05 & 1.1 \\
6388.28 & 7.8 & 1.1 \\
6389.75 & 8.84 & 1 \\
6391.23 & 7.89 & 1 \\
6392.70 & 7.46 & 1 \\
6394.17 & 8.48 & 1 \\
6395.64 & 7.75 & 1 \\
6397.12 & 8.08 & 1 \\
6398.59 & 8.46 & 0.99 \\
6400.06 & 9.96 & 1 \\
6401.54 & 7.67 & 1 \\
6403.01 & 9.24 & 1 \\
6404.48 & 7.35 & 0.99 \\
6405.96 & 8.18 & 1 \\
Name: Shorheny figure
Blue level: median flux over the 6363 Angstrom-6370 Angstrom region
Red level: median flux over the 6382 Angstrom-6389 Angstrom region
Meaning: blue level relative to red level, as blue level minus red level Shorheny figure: -0.35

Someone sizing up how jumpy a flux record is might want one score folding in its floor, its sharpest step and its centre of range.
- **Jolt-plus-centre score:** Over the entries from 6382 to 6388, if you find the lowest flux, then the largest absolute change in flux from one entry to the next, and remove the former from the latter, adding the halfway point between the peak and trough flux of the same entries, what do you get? 2.19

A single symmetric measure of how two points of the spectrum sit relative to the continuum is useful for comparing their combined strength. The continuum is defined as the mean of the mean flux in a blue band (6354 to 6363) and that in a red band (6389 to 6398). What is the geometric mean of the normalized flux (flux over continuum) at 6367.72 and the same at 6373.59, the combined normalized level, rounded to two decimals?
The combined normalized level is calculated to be 0.93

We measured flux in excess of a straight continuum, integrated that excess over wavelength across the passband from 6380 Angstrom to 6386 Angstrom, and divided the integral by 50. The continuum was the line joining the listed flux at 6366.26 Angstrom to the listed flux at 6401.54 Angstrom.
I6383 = 0.096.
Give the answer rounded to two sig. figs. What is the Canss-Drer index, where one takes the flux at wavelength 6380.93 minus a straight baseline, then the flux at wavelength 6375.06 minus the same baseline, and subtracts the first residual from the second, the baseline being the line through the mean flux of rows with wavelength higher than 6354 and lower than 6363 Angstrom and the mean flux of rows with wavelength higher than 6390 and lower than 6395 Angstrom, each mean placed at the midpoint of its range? -1.6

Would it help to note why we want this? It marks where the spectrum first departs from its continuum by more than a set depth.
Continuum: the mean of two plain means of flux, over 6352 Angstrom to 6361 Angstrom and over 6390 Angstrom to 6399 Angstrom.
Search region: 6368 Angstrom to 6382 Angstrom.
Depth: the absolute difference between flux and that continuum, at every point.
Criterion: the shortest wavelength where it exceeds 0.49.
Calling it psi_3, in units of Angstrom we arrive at 6369.19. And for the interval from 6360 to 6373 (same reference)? 6360.40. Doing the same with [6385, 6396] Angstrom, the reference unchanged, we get 6385.34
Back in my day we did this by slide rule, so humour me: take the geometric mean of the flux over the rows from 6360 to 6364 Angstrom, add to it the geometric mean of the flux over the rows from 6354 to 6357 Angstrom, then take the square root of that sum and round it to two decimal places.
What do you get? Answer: 4.14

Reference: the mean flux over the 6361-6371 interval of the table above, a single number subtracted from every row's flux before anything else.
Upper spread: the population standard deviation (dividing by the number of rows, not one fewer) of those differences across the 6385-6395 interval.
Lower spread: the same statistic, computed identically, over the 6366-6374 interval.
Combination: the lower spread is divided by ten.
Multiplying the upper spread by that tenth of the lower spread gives 0.028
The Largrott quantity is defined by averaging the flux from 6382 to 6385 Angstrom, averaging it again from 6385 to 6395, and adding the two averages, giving 15.8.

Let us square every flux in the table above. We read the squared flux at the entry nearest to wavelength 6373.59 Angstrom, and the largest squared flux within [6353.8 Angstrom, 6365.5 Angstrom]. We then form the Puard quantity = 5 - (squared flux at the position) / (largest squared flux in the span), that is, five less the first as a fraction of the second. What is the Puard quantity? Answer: 4.4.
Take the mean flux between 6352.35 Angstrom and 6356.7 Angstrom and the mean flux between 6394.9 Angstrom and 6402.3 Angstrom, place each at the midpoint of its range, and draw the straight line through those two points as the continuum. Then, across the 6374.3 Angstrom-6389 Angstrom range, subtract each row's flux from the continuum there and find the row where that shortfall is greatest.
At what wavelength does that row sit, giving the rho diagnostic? 6386.81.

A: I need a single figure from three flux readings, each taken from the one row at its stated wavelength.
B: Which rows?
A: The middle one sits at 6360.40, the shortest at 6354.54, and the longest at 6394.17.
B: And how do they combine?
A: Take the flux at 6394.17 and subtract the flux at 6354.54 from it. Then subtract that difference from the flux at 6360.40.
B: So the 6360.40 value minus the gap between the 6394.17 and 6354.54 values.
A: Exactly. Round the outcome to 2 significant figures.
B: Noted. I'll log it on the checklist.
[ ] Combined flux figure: 9.2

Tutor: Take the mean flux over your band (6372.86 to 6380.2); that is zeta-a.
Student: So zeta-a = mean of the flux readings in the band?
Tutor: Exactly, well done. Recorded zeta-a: 7.75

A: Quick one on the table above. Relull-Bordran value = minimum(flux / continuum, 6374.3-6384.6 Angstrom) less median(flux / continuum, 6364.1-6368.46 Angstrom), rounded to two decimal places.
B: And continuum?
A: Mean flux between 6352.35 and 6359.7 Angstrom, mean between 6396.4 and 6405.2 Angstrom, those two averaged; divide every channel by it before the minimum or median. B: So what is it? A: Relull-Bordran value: 0.00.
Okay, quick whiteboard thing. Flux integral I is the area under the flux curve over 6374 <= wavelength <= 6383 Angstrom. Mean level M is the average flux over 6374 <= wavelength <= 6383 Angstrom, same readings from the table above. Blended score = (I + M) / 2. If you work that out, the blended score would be 40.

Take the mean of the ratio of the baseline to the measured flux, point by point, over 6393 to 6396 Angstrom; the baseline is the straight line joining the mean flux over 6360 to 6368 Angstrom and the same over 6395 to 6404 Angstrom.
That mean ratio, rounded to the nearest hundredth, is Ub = 1.04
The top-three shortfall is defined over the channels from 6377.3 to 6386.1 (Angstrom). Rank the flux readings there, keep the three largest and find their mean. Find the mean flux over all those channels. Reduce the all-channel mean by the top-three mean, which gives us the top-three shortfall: -0.47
